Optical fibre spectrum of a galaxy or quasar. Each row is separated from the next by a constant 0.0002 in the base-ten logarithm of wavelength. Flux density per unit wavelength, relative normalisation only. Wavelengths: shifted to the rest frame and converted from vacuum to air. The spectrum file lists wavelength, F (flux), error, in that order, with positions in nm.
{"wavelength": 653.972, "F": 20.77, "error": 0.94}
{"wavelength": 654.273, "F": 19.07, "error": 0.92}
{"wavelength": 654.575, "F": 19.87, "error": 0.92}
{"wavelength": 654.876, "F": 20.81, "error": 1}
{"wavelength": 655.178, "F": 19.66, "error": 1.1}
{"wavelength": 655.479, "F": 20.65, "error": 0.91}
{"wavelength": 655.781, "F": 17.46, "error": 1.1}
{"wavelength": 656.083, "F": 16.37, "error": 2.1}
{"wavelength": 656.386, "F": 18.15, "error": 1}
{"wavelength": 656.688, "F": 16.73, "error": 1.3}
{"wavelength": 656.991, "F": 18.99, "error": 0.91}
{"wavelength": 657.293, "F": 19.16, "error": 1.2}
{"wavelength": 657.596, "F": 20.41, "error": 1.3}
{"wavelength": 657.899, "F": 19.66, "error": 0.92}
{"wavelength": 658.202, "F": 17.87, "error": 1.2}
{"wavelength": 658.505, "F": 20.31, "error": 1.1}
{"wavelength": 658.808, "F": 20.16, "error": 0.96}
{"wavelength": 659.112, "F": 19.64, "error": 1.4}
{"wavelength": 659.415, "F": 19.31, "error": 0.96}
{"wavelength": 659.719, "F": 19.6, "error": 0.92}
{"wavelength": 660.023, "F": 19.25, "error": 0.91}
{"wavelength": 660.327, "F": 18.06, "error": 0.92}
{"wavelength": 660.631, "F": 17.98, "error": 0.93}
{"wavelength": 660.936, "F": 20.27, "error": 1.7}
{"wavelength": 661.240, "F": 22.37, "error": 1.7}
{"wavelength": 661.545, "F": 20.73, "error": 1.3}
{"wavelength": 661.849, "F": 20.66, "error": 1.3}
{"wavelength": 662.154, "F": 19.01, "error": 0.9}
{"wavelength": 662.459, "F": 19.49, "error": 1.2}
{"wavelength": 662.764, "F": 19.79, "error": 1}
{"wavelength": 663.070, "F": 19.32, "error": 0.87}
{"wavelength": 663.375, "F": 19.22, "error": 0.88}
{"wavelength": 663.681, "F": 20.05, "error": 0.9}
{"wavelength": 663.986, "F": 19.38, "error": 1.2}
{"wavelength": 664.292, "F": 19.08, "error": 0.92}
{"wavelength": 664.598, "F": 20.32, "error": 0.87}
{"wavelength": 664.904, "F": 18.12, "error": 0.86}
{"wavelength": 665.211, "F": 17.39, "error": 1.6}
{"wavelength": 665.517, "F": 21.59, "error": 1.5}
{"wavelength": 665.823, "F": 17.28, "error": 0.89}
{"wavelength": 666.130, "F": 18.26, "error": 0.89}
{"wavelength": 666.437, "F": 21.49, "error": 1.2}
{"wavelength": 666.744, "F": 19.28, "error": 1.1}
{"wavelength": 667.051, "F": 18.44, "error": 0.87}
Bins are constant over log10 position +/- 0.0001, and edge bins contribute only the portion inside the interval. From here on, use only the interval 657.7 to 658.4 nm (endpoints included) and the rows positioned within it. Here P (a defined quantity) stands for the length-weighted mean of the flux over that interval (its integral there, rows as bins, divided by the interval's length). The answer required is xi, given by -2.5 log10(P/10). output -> -0.696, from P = 19.0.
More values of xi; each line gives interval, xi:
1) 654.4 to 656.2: -0.708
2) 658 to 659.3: -0.725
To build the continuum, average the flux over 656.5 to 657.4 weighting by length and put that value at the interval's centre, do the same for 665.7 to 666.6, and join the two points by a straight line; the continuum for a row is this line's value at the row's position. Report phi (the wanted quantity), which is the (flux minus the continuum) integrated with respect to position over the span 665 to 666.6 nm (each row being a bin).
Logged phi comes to 0.2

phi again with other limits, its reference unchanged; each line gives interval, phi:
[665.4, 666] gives 0.1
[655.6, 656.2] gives -0.6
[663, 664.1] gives 0.7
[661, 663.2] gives 3.3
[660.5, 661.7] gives 2.1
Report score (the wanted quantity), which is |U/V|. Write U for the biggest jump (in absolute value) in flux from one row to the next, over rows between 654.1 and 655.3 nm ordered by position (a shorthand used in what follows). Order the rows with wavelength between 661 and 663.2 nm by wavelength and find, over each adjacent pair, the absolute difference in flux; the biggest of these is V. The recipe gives 0.7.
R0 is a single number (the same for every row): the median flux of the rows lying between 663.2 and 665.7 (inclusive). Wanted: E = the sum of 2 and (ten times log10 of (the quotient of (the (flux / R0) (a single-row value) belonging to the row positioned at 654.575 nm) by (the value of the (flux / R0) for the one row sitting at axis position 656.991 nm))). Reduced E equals 2.20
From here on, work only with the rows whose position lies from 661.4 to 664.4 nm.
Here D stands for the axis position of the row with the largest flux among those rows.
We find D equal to 661.545 nm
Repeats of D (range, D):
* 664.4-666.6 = 665.517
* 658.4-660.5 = 658.505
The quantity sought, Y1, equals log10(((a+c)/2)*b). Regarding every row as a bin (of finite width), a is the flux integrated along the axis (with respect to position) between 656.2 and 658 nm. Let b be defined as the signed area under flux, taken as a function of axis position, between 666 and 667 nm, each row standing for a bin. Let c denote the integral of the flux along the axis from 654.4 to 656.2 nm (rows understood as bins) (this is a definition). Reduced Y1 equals 2.83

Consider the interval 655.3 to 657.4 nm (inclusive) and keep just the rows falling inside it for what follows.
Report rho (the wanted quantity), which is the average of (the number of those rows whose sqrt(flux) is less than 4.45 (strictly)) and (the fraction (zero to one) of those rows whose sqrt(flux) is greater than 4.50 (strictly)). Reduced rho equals 3.07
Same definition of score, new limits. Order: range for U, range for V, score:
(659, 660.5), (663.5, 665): 0.5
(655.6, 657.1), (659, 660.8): 1.9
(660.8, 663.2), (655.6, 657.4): 0.9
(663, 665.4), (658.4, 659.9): 4.2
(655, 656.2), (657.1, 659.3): 1.3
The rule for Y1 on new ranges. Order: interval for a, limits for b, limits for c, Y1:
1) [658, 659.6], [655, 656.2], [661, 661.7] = 2.71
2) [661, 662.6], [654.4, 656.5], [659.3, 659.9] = 2.95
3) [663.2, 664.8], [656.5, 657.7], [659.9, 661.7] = 2.88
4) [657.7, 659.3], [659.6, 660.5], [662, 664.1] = 2.79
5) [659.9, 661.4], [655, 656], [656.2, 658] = 2.78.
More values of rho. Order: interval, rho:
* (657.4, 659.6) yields 2.14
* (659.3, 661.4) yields 2.64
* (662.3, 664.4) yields 3.00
